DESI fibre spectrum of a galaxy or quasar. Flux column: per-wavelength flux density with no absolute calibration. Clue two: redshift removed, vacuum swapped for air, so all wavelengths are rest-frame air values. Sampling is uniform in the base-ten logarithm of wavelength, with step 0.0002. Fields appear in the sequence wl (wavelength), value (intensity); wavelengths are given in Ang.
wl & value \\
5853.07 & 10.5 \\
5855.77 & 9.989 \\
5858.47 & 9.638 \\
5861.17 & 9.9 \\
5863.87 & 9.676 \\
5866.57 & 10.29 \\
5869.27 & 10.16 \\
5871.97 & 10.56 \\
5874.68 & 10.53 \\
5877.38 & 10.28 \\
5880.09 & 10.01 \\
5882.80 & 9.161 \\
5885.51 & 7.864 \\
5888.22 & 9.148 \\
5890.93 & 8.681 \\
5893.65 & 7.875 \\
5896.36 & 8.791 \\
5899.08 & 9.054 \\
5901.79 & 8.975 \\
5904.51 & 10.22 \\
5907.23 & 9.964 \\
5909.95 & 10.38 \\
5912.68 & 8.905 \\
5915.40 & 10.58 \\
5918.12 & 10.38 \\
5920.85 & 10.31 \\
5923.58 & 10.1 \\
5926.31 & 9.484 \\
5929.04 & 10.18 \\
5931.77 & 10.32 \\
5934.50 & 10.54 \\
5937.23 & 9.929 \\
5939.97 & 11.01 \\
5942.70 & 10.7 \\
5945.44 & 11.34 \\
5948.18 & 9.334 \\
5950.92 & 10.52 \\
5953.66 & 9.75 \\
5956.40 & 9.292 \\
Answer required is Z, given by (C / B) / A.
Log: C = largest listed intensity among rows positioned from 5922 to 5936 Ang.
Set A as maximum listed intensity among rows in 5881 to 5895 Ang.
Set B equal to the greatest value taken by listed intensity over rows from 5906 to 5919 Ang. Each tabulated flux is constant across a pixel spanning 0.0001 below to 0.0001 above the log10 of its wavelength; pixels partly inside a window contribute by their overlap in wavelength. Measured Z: 0.109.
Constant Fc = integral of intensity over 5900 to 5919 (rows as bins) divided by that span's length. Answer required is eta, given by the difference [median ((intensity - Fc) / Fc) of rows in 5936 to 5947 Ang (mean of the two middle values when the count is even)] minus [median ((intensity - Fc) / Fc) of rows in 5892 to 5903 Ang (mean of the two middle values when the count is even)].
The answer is 0.20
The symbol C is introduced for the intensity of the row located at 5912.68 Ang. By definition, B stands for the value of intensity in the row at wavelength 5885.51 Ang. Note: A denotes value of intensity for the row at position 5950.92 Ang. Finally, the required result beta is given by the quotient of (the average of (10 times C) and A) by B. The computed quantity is 6.3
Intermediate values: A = 10.52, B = 7.864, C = 8.905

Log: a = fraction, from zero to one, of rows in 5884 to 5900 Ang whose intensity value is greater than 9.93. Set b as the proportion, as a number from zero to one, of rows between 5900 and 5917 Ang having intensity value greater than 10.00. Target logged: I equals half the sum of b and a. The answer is 0.25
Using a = 0.0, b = 0.50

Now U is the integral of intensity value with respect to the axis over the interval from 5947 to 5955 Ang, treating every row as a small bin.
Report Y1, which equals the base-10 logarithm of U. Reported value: 1.9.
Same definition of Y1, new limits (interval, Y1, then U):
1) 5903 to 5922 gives 2.3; 192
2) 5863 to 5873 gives 2.0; 102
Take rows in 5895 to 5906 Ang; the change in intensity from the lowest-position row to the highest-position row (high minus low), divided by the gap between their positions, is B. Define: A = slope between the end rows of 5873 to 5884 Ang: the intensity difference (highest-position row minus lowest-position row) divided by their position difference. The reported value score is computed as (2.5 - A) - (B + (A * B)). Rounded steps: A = -0.17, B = 0.175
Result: 2.52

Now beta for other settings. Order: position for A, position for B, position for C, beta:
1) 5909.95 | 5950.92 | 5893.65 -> 4.2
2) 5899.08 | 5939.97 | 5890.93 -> 4.4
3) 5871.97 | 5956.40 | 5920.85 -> 6.1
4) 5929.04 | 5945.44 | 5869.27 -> 4.9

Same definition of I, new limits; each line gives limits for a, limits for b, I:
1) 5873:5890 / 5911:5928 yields 0.58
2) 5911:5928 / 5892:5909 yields 0.42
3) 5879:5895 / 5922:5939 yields 0.42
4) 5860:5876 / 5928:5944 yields 0.75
